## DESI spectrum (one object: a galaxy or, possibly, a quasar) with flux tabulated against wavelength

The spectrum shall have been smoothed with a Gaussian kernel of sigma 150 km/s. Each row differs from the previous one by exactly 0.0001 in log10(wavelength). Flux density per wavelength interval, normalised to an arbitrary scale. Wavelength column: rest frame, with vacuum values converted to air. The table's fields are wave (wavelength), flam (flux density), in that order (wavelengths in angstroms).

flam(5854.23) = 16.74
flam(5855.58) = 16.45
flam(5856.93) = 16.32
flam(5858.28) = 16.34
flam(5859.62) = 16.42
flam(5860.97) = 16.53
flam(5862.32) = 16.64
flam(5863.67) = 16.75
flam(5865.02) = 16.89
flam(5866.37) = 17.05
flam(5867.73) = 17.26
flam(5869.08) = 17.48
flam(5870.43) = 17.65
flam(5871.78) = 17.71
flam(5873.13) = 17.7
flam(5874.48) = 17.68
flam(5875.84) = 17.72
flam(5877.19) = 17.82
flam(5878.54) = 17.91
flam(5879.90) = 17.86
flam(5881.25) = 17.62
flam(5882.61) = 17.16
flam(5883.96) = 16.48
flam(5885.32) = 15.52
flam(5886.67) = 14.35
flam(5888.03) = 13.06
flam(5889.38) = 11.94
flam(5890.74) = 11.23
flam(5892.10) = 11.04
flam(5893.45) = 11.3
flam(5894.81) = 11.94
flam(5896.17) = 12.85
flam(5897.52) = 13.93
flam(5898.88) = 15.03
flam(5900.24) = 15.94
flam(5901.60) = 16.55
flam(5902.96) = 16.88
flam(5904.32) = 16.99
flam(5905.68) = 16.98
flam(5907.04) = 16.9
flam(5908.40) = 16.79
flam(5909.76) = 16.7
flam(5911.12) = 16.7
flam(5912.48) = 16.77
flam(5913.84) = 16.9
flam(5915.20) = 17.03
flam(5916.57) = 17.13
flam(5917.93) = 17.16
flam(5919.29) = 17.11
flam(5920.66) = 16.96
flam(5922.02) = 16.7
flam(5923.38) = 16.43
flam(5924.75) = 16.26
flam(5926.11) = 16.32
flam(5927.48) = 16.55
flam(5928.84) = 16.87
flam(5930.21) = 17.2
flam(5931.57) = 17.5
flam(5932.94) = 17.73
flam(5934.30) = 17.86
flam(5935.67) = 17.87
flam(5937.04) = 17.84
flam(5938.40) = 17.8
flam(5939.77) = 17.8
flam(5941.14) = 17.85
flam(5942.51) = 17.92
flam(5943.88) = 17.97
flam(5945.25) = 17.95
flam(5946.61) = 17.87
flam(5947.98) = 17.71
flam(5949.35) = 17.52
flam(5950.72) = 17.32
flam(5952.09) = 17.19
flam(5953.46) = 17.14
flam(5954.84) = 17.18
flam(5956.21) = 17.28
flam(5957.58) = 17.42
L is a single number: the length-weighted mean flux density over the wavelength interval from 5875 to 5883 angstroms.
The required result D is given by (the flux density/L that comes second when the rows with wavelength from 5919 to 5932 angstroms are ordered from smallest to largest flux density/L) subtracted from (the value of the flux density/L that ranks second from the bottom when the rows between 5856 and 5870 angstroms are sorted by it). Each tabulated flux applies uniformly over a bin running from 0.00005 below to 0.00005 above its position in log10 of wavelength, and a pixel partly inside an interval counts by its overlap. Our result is 0.00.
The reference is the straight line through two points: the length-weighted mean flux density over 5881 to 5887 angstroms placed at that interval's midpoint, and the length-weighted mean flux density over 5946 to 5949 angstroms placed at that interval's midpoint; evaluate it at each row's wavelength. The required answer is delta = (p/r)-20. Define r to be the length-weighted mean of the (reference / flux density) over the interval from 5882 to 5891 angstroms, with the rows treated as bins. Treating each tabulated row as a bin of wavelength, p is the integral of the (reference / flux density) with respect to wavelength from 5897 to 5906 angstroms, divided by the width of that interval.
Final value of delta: -19.1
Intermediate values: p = 1.04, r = 1.16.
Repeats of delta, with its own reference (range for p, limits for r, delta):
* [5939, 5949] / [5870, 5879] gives -18.9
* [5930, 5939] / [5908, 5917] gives -19.0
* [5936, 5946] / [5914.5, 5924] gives -19.0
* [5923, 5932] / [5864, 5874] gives -18.9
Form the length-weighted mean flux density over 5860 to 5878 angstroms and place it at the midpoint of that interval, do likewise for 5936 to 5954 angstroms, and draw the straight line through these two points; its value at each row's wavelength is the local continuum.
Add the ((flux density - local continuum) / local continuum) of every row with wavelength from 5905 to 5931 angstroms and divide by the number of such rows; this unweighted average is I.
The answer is -0.042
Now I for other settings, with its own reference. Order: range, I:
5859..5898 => -0.094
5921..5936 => -0.033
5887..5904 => -0.227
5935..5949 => 0.010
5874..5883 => 0.020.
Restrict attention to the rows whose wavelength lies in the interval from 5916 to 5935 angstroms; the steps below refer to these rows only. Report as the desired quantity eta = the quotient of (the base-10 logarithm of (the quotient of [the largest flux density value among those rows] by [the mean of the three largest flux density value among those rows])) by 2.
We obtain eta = 0.0020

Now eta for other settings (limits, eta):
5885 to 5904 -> 0.0055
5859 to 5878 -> 0.0009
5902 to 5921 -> 0.0003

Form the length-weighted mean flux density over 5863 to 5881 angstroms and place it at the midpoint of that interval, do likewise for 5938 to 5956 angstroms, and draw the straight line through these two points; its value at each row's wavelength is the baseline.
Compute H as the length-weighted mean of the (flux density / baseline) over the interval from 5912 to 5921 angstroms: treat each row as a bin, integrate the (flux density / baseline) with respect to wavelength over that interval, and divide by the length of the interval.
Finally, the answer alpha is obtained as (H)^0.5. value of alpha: 0.98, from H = 0.97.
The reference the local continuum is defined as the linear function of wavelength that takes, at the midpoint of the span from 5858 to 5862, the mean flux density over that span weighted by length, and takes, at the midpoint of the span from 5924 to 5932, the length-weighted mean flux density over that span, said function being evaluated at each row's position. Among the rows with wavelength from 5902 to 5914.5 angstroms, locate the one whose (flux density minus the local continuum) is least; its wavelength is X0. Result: 5911.12 angstroms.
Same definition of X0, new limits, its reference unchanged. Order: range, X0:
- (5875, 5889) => 5888.03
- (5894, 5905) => 5894.81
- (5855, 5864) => 5856.93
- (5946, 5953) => 5952.09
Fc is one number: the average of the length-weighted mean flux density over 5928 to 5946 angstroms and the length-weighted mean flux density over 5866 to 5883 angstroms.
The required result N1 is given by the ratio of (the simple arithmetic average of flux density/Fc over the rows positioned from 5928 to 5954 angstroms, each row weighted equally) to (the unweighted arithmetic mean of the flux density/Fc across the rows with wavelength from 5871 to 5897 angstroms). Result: 1.16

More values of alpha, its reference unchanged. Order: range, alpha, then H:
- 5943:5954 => 1.00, 1.00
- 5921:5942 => 0.99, 0.98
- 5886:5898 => 0.84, 0.71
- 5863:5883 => 1.00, 1.00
